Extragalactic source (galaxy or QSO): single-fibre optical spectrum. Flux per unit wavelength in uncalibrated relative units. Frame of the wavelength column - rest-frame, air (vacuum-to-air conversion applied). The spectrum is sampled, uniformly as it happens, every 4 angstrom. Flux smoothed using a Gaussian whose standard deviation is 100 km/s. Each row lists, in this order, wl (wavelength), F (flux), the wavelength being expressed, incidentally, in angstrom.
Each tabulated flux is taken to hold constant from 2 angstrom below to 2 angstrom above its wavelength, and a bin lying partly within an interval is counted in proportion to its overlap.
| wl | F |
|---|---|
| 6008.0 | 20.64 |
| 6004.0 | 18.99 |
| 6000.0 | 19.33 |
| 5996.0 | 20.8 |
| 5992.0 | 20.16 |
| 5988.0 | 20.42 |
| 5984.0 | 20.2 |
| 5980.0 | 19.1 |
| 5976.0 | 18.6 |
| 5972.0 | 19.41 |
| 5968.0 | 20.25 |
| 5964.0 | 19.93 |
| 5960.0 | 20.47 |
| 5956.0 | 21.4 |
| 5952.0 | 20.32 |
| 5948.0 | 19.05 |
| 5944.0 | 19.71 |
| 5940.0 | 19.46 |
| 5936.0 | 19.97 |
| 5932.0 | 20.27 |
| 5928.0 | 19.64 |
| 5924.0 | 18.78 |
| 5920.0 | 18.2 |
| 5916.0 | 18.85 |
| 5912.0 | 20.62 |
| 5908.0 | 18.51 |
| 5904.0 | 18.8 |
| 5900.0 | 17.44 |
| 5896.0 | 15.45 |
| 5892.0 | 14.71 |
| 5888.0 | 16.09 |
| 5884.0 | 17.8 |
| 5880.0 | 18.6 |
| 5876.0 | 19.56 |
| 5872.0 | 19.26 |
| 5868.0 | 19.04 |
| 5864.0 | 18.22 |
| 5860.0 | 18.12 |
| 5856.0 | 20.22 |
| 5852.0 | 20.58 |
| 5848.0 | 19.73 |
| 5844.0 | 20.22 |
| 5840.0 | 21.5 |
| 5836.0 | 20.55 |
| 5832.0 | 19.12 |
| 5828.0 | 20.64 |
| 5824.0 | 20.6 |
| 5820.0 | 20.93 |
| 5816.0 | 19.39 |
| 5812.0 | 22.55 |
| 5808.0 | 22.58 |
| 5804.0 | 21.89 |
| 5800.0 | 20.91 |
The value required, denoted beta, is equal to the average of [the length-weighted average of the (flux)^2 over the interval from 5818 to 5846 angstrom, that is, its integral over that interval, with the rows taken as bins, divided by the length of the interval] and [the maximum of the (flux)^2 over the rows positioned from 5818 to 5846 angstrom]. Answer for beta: 442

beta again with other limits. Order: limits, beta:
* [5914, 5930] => 371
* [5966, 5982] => 392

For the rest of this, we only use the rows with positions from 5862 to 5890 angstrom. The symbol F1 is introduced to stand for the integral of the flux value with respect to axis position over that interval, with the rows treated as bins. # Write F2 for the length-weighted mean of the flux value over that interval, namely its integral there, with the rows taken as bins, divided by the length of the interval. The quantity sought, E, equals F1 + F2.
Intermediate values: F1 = 514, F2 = 18.4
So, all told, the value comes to 533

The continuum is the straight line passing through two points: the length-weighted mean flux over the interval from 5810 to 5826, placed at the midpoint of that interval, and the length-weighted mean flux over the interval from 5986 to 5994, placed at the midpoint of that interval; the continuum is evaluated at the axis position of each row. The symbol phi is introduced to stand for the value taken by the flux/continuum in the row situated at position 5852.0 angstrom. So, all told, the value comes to 0.99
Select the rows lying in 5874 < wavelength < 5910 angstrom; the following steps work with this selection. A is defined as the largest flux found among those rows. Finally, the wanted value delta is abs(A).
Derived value 19.6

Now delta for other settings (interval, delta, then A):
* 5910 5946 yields 20.6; 20.62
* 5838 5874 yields 21.5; 21.5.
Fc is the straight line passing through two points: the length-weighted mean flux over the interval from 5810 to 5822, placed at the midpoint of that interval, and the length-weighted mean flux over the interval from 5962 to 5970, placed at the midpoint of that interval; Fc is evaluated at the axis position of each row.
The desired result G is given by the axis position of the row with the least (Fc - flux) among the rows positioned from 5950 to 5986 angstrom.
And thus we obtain 5956.0 angstrom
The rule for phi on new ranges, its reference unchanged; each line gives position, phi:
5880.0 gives 0.90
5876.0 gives 0.95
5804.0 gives 1.05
